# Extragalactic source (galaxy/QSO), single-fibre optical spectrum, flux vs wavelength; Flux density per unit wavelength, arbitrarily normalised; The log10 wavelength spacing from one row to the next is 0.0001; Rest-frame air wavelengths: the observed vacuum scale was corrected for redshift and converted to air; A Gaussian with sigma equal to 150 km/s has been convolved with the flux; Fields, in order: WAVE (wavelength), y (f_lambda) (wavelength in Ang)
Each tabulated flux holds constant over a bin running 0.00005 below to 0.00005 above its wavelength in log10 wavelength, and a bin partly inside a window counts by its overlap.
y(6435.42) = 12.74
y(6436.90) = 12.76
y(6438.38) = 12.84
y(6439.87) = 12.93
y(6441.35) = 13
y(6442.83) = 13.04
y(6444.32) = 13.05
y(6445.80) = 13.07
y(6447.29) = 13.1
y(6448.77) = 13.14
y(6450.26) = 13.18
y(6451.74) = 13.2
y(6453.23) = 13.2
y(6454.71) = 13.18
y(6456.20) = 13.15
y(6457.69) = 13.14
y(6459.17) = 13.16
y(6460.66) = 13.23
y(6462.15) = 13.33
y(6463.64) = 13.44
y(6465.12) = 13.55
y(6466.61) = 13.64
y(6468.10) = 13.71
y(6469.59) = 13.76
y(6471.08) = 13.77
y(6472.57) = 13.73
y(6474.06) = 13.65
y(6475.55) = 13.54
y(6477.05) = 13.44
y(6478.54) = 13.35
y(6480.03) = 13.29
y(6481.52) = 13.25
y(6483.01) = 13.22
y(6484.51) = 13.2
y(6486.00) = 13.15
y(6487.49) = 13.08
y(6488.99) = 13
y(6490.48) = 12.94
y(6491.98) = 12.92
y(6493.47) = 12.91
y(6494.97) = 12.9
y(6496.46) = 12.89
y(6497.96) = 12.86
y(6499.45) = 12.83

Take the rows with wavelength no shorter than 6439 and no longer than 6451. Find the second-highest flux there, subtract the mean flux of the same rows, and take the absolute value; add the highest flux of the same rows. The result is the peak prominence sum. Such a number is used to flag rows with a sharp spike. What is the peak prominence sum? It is 13.3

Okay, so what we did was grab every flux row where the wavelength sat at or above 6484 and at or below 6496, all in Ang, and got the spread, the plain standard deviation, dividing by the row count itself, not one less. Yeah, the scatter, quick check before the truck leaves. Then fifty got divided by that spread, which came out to 457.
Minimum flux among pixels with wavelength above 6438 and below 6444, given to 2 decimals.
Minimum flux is 12.84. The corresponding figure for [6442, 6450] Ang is 13.04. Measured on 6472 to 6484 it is 13.22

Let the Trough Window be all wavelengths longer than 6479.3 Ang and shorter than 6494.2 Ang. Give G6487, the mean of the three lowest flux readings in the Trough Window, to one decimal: 12.9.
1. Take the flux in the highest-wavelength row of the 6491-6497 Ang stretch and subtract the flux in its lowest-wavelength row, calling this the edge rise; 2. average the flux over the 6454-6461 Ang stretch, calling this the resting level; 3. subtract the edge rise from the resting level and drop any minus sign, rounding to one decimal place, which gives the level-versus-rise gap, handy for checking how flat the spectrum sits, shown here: 13.2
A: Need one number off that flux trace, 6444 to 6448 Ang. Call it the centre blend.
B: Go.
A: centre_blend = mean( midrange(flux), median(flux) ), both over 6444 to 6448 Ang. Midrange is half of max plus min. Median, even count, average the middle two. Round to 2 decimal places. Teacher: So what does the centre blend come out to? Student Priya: 13.07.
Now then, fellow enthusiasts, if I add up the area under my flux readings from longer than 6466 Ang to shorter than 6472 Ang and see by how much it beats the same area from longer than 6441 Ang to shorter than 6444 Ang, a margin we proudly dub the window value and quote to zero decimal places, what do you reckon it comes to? 43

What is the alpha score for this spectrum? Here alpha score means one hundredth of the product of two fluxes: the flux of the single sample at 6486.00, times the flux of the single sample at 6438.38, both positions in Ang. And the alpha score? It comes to 1.69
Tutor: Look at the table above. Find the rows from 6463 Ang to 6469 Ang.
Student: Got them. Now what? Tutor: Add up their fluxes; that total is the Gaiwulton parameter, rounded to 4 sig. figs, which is 54.34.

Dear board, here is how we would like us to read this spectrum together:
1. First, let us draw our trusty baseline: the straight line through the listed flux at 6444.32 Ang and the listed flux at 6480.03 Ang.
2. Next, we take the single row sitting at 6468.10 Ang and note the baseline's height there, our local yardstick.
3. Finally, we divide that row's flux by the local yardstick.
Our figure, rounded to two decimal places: 1.04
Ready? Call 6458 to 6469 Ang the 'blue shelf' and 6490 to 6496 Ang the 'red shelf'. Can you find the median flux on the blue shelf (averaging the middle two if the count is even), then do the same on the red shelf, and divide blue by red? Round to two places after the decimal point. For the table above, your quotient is 1.04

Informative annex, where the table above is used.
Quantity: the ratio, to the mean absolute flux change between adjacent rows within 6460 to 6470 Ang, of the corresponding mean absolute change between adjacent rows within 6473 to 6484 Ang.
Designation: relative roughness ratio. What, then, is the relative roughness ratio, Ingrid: 0.81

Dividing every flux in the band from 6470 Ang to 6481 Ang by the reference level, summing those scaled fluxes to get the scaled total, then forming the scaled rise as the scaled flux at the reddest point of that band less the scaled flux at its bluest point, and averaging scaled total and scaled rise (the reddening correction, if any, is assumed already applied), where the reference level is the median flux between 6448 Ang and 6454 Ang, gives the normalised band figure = 3.57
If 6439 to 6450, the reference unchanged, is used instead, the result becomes 3.47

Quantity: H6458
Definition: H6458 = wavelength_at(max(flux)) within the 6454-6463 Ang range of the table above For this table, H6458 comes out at 6462.15 Ang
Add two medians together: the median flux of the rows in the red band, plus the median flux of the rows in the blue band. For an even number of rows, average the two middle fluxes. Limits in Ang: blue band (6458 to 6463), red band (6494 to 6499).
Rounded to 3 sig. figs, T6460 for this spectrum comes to 26.1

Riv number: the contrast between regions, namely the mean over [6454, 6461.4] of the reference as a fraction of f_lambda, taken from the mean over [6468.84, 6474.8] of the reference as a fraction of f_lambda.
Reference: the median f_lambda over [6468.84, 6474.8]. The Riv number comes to -0.042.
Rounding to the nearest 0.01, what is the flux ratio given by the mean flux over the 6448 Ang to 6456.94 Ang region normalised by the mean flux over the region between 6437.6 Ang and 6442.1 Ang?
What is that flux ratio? 1.02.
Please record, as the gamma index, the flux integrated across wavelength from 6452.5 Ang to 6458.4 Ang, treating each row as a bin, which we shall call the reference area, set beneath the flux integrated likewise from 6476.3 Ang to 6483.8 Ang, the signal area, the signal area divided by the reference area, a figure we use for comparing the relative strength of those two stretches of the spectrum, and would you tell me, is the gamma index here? 1.3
